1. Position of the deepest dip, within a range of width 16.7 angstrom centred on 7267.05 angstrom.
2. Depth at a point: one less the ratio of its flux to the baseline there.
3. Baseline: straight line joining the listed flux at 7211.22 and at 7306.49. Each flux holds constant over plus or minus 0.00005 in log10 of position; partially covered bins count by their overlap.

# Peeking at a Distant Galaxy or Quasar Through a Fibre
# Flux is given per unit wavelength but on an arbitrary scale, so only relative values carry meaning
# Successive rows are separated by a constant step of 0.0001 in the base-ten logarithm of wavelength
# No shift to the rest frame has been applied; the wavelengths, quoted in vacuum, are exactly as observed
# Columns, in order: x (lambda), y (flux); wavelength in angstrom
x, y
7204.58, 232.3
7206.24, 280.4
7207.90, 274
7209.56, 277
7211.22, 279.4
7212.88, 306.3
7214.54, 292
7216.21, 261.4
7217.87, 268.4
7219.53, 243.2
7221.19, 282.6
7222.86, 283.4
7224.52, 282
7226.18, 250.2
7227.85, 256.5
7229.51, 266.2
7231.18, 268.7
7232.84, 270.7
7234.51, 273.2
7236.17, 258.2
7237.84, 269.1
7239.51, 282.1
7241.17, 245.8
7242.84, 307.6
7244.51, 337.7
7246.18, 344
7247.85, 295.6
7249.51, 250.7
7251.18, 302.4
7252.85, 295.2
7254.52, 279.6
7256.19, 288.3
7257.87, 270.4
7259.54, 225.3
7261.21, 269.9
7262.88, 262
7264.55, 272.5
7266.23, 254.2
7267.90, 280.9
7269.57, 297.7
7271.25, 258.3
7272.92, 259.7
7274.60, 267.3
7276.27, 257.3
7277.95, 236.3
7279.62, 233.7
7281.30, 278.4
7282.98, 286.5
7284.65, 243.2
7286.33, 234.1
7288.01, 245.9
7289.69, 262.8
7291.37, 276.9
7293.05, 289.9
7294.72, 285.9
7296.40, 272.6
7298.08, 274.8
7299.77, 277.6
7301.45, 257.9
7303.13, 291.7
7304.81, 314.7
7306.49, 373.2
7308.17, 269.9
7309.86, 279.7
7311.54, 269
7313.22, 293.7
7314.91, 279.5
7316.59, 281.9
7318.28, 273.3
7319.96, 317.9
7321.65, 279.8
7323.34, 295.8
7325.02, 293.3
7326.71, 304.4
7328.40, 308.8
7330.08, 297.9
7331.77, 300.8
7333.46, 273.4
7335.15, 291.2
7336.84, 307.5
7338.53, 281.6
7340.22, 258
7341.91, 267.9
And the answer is 7259.54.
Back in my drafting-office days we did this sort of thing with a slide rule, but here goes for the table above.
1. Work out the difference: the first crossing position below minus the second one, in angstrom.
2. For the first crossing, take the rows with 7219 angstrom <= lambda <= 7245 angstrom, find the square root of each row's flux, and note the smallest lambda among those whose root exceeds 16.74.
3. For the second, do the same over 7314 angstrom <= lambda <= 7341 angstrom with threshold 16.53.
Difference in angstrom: -93.7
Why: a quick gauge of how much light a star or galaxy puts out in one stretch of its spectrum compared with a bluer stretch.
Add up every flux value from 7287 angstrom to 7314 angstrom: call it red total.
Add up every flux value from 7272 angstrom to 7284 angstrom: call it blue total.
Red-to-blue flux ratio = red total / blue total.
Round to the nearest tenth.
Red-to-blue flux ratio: 2.5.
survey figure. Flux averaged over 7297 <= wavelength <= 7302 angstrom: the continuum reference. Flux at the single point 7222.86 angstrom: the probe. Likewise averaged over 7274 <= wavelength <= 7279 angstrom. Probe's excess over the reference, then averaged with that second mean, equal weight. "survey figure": 133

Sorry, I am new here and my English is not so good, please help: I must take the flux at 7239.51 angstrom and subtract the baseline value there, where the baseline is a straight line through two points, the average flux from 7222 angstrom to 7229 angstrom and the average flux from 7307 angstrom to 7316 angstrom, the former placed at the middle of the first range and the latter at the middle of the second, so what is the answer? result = 12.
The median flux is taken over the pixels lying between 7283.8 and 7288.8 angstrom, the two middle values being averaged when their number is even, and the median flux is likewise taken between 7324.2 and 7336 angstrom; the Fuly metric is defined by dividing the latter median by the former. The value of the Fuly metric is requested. 1.22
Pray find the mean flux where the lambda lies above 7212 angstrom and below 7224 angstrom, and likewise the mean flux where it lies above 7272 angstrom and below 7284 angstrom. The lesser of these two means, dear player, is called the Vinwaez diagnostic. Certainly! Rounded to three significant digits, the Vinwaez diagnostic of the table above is 260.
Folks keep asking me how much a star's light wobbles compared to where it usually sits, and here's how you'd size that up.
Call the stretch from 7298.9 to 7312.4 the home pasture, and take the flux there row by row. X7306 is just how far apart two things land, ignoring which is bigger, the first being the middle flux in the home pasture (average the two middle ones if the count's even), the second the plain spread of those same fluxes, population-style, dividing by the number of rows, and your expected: 244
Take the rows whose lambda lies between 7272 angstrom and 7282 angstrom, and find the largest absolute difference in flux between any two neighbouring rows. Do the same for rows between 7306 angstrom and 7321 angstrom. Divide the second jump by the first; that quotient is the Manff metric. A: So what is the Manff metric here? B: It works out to 2.3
